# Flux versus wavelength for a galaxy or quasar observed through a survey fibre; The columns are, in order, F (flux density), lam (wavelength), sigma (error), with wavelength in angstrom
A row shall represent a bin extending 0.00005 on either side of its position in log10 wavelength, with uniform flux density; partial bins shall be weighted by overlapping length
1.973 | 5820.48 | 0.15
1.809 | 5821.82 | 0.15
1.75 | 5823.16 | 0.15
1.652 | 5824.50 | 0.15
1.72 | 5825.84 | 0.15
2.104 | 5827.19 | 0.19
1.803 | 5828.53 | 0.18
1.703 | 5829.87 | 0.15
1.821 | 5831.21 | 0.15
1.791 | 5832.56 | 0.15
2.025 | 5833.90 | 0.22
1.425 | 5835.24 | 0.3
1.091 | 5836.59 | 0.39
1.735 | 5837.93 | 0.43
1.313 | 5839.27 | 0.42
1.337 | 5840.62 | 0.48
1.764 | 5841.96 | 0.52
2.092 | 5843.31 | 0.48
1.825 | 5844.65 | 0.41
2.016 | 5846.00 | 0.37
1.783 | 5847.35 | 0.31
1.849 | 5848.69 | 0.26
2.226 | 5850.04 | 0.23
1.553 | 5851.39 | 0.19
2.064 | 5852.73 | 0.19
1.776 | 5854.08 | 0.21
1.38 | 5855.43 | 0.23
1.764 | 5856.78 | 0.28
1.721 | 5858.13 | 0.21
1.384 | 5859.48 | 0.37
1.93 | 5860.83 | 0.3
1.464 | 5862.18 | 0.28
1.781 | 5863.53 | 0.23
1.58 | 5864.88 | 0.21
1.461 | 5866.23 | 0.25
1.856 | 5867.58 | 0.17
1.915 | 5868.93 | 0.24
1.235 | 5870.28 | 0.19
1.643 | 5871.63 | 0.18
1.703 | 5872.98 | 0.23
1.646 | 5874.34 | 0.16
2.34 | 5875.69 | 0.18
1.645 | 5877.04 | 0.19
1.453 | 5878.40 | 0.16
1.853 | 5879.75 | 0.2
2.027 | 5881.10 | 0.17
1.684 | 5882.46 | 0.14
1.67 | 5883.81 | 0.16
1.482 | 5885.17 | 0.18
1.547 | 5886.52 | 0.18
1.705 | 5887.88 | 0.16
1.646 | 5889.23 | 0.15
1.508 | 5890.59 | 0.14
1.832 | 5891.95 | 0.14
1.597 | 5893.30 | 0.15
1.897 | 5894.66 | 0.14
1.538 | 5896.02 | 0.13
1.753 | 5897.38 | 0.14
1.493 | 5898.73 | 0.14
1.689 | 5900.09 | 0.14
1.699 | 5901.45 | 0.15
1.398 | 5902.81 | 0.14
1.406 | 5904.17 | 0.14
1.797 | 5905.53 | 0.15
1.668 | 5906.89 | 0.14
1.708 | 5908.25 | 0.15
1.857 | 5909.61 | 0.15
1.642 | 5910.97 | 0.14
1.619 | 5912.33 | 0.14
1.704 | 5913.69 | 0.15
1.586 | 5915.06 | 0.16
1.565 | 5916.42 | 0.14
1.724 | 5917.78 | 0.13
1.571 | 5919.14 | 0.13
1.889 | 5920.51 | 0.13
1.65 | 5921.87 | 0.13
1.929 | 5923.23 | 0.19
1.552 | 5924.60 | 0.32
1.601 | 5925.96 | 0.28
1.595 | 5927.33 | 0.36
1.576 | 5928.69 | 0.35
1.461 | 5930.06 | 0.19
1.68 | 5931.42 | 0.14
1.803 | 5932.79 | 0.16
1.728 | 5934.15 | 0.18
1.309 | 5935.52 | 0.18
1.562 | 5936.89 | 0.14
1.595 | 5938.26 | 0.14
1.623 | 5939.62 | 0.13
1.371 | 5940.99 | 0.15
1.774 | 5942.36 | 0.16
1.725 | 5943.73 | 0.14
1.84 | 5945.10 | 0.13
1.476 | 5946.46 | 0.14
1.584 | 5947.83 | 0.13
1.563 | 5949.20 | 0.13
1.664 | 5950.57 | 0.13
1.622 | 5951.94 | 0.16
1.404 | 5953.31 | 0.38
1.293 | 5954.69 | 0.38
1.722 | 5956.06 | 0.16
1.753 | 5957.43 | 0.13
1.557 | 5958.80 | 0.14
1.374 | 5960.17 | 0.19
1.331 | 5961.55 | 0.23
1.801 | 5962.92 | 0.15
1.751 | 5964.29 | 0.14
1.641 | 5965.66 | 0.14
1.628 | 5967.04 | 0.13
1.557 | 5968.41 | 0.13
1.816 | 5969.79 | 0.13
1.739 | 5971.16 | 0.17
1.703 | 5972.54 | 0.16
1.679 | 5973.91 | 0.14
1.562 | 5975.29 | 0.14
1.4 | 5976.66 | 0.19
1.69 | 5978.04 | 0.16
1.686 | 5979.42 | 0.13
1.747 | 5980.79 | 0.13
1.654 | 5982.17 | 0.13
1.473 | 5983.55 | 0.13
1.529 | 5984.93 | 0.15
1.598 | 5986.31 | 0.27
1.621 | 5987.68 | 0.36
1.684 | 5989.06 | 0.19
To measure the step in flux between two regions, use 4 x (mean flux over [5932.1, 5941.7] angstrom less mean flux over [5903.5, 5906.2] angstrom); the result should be -0.13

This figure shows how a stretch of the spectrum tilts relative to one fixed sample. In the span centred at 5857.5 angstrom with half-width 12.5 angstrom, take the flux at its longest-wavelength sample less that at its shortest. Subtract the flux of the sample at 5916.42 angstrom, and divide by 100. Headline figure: -0.017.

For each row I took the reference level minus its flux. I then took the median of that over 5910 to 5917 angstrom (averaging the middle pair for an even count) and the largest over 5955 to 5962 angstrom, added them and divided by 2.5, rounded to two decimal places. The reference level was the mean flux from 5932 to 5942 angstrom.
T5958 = 0.08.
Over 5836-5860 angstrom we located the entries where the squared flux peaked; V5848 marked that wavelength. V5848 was 5850.04 angstrom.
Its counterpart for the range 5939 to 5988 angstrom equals 5945.10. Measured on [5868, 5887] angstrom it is 5875.69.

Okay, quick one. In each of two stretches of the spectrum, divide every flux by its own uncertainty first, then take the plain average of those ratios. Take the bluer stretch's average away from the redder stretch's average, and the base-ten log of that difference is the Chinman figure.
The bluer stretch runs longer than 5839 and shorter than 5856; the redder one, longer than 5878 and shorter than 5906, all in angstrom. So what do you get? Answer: 0.68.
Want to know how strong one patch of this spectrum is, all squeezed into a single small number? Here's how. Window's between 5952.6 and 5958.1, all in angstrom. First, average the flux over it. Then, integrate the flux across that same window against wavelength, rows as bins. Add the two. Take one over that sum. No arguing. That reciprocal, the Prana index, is 0.100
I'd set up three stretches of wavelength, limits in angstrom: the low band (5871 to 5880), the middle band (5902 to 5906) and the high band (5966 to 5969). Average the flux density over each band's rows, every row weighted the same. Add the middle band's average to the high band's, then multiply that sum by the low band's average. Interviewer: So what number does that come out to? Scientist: 5.5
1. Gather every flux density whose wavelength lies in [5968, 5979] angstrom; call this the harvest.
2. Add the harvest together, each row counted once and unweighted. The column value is 13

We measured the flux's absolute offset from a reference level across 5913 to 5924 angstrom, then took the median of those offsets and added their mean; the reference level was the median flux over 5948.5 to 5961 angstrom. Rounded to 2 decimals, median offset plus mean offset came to 0.25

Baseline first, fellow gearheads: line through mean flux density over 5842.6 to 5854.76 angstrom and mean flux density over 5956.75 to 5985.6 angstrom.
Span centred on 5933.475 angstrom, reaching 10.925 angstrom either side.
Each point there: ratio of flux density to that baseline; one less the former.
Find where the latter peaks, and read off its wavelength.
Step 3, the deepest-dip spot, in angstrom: 5935.52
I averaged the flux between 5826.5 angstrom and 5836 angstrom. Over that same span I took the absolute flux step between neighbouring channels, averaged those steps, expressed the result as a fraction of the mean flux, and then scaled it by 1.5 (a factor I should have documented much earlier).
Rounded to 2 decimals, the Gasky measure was 0.19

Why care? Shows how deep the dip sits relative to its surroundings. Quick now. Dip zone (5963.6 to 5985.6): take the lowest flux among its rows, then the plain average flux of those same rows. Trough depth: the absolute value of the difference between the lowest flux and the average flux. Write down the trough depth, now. 0.24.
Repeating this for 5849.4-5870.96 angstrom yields 0.46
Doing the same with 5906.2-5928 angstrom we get 0.13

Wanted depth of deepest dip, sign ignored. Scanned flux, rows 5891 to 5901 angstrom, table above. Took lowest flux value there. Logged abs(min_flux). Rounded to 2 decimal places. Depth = 1.49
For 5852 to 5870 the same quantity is 1.38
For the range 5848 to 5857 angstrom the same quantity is 1.38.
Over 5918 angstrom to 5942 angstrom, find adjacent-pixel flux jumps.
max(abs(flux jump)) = 0.42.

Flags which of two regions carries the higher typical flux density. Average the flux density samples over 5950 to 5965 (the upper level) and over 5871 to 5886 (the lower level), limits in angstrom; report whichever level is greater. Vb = 1.74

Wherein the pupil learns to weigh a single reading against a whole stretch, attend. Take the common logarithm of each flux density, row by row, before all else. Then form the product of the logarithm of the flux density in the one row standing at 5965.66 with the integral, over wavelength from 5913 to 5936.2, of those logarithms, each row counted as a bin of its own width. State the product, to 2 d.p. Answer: 1.07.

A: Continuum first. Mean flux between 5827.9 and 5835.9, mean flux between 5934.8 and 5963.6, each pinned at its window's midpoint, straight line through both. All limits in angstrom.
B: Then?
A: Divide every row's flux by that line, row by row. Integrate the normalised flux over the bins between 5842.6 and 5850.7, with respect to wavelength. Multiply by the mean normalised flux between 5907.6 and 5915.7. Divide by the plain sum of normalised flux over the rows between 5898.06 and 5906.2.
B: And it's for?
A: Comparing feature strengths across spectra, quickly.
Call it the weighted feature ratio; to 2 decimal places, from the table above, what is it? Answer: 1.64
